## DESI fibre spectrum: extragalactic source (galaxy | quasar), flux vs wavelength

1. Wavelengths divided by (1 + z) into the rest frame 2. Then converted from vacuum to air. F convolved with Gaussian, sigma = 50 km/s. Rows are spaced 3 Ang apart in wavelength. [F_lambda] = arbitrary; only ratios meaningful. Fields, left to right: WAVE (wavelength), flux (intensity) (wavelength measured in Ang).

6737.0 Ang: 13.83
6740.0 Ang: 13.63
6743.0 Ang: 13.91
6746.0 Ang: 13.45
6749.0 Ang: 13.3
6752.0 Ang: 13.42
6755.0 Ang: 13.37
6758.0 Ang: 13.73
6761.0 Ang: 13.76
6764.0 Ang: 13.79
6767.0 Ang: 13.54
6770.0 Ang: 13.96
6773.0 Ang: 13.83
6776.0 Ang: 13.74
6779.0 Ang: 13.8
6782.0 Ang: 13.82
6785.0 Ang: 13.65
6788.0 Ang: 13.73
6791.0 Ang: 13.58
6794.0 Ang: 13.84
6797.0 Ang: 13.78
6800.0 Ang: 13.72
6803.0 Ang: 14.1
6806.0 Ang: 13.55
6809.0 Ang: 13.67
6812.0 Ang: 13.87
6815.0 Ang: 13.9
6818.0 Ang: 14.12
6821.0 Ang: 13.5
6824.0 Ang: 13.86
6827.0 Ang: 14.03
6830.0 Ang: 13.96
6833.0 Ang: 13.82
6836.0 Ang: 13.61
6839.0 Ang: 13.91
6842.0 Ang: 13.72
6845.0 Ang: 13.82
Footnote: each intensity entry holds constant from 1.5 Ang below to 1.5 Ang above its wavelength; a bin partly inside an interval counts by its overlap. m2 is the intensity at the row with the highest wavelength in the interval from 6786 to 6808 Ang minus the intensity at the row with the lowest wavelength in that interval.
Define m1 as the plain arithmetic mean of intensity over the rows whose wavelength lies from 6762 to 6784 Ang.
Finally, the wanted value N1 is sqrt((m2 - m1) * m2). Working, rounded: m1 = 13.8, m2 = -0.18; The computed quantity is 1.59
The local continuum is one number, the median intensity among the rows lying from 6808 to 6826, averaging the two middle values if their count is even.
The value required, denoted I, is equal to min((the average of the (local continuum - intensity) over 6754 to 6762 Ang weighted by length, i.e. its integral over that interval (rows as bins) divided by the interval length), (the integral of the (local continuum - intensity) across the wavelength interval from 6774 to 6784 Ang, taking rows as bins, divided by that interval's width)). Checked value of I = 0.083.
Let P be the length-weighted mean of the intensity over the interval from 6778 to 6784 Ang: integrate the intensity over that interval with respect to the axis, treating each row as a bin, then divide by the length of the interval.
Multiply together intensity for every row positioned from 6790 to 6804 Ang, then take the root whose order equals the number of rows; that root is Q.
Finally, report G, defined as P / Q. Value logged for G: 1.00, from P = 13.8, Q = 13.8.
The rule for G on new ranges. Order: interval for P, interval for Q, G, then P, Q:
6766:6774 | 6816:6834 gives 0.99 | 13.8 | 13.9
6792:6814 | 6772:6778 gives 1.00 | 13.8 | 13.8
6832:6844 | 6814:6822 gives 0.99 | 13.8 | 13.8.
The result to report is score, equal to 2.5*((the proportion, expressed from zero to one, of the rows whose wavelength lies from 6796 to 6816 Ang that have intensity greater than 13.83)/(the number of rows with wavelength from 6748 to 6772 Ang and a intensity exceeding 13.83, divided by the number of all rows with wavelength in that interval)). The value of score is 9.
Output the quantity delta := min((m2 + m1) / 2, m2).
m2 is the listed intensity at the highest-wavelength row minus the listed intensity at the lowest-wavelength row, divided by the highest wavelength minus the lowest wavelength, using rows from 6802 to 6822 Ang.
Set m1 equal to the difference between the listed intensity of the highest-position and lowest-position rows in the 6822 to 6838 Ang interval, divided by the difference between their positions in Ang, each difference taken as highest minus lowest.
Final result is -0.033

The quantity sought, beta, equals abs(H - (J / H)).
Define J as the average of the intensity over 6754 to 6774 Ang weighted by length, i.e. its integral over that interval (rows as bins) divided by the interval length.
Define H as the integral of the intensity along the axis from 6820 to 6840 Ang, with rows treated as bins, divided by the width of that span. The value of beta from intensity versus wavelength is 12.8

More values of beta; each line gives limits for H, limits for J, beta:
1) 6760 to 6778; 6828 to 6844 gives 12.8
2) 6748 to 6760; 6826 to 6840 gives 12.4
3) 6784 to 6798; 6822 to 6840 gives 12.7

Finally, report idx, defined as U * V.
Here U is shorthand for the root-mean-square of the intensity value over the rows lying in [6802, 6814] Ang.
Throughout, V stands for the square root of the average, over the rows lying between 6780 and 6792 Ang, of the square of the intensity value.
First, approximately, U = 13.80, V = 13.7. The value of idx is 189.0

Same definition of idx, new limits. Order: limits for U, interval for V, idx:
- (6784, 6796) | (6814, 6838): 189.8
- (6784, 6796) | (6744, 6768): 185.6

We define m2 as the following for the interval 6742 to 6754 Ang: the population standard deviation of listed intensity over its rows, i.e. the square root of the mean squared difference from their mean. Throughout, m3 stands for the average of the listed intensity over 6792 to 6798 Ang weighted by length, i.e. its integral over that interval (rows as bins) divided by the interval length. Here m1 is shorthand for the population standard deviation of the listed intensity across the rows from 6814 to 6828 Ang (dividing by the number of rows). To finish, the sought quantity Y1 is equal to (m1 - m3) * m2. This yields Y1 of -3.2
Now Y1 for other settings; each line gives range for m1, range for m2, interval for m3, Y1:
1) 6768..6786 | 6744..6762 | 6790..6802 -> -2.4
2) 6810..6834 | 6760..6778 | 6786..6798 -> -1.7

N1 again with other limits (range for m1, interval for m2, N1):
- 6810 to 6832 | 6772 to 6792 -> 1.88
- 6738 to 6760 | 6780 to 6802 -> 1.17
